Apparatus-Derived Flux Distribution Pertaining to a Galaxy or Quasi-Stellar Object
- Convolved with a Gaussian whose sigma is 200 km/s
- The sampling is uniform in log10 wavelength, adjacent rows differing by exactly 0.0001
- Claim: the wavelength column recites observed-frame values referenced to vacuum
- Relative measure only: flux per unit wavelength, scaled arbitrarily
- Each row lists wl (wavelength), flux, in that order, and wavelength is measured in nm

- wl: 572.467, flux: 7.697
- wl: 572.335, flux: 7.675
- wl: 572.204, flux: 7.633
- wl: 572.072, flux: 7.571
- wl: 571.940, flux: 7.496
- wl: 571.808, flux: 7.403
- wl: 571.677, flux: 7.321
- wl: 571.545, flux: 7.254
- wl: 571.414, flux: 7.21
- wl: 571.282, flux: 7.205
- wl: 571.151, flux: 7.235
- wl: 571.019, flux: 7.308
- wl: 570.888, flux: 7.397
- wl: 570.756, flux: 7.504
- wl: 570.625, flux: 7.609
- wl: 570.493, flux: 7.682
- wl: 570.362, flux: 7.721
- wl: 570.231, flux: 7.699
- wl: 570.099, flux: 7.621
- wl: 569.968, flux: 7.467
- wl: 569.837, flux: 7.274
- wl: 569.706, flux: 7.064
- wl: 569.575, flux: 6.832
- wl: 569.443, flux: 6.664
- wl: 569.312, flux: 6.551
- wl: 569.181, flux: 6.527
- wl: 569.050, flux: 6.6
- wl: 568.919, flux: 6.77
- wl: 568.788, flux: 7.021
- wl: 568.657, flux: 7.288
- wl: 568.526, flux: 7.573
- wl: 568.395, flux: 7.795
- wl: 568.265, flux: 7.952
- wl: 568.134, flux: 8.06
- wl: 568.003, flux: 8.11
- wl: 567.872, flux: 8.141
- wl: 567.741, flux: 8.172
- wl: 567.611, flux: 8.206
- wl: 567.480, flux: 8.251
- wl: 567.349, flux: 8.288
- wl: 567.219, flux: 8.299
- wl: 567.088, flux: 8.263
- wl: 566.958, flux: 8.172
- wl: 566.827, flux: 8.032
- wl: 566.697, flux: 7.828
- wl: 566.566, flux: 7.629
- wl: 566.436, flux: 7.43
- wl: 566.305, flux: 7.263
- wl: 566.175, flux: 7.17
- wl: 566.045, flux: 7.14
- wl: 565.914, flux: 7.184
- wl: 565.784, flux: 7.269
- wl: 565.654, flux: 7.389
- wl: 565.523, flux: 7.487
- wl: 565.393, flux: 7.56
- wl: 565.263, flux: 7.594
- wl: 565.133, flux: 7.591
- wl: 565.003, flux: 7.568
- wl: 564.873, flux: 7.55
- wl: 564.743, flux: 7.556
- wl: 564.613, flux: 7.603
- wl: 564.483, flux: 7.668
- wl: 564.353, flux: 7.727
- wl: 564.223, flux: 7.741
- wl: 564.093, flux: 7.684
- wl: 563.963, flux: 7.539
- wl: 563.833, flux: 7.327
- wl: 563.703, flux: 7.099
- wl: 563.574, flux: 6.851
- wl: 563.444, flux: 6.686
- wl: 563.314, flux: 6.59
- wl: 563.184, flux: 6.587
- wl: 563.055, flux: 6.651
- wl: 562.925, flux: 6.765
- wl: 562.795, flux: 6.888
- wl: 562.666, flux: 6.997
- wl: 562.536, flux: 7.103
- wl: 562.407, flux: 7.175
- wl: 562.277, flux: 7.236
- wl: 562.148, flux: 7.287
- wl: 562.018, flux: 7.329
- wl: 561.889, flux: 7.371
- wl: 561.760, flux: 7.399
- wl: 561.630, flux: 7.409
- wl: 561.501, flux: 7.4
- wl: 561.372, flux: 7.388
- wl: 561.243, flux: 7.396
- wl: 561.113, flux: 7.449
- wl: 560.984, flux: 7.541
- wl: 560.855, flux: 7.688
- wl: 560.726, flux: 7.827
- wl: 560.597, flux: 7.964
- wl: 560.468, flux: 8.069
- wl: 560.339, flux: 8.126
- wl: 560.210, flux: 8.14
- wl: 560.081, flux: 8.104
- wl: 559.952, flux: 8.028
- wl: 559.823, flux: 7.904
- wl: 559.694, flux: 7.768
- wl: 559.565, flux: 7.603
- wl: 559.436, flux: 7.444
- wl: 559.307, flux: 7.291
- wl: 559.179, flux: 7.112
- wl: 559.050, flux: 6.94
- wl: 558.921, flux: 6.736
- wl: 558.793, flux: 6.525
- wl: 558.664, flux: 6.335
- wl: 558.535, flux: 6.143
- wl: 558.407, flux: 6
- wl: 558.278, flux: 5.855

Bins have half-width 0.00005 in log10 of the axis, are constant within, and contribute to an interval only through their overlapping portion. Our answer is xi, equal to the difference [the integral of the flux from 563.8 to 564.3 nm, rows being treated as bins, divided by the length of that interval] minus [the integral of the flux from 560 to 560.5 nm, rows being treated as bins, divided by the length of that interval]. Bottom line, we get -0.5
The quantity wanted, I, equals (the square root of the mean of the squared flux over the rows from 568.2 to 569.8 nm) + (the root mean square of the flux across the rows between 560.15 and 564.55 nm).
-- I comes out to 14.4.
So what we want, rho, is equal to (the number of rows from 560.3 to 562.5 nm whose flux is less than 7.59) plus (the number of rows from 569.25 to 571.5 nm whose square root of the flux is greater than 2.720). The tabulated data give 19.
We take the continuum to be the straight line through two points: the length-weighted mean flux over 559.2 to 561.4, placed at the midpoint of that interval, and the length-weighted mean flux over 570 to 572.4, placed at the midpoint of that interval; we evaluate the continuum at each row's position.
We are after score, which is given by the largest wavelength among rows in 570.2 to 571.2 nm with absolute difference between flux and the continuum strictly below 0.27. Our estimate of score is 571.151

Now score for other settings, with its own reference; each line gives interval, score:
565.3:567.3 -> 566.697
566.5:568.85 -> 568.657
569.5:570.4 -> 570.362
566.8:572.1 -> 572.072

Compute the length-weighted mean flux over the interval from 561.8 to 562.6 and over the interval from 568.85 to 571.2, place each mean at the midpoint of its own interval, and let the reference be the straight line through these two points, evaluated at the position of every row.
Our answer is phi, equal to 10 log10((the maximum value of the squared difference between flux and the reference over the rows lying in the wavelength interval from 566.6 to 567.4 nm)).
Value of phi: 1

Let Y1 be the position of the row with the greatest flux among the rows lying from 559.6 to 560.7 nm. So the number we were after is 560.210 nm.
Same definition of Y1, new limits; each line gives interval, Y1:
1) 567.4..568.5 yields 567.480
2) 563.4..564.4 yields 564.223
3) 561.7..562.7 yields 561.760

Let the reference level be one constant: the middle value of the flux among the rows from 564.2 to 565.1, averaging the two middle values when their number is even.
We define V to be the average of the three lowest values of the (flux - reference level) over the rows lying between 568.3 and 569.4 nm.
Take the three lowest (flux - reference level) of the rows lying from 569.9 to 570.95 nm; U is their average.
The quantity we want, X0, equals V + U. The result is -1.19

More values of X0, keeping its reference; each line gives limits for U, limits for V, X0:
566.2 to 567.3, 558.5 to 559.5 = -1.43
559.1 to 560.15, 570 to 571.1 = -0.52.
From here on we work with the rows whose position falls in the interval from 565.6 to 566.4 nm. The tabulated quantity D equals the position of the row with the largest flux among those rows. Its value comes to 565.654 nm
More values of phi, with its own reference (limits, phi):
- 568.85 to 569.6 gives -3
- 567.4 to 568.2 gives 0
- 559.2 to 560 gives -3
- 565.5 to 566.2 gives -12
